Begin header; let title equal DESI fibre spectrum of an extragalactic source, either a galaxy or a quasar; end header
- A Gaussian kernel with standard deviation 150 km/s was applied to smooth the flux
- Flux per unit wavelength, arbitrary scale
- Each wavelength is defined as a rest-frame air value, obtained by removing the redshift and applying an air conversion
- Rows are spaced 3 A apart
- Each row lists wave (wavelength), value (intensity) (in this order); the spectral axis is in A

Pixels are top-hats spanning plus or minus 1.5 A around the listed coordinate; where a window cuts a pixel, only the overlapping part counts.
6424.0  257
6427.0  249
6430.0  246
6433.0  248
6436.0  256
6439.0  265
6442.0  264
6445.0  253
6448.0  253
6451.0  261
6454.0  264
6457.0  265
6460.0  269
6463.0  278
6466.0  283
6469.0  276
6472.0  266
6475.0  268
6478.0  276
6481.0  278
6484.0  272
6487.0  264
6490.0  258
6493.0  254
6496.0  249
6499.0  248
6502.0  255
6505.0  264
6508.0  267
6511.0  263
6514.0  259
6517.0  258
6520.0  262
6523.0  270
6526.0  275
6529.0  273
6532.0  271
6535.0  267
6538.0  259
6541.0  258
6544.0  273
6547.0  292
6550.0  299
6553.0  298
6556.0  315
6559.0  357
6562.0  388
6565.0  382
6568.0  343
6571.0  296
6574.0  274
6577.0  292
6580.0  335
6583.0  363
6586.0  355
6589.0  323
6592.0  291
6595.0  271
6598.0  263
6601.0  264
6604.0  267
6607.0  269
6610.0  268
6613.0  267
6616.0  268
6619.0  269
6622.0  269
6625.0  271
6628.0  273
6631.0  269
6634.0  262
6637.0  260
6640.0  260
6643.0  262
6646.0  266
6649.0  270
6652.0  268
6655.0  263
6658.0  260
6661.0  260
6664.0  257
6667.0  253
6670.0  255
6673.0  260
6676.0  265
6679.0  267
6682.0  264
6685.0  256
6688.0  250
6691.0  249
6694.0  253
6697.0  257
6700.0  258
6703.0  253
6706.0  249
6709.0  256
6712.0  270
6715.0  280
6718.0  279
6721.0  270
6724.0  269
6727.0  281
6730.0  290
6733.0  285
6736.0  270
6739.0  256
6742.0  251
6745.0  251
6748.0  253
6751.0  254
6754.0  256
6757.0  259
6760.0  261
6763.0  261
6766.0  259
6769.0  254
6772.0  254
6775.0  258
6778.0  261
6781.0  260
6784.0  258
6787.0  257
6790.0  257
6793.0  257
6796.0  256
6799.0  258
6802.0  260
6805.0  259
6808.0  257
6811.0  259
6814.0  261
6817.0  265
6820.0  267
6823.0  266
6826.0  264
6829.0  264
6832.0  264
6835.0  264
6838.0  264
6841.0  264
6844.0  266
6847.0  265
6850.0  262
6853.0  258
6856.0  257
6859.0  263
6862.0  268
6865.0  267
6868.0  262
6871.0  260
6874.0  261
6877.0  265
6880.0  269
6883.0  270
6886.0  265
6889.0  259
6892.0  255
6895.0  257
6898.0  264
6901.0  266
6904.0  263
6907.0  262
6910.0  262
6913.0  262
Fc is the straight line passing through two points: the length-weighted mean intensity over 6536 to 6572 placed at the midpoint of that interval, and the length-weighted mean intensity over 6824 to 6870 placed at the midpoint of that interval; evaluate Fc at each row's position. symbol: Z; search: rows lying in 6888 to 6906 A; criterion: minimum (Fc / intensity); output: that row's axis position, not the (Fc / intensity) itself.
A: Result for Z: 6901.0 A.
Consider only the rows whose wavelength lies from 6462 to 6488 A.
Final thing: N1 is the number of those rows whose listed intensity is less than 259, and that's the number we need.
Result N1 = 0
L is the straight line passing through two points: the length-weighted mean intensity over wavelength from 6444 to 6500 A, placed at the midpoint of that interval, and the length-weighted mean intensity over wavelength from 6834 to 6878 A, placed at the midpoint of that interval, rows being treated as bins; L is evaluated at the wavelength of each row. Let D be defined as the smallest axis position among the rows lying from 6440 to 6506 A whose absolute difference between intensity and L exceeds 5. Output 6445.0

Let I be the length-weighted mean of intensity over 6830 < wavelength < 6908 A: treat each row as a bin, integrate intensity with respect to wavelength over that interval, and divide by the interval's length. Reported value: 263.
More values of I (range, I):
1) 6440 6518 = 264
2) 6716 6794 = 262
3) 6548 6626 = 302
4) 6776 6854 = 261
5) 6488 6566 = 281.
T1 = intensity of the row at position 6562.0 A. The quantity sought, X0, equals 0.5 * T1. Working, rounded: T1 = 388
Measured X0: 194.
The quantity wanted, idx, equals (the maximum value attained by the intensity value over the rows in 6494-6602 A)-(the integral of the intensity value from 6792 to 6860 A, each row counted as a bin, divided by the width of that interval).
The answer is 126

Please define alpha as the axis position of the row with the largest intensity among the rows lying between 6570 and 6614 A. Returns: 6583.0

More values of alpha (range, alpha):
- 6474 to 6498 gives 6481.0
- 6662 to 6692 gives 6679.0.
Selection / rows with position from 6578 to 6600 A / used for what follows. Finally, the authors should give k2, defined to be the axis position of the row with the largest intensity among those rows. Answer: 6583.0 A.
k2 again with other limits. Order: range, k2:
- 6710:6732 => 6730.0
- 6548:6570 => 6562.0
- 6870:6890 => 6883.0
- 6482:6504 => 6484.0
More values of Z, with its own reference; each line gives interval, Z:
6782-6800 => 6799.0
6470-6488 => 6481.0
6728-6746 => 6730.0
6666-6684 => 6679.0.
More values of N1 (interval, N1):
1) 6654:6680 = 3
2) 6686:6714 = 8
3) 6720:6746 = 3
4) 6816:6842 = 0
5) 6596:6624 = 0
